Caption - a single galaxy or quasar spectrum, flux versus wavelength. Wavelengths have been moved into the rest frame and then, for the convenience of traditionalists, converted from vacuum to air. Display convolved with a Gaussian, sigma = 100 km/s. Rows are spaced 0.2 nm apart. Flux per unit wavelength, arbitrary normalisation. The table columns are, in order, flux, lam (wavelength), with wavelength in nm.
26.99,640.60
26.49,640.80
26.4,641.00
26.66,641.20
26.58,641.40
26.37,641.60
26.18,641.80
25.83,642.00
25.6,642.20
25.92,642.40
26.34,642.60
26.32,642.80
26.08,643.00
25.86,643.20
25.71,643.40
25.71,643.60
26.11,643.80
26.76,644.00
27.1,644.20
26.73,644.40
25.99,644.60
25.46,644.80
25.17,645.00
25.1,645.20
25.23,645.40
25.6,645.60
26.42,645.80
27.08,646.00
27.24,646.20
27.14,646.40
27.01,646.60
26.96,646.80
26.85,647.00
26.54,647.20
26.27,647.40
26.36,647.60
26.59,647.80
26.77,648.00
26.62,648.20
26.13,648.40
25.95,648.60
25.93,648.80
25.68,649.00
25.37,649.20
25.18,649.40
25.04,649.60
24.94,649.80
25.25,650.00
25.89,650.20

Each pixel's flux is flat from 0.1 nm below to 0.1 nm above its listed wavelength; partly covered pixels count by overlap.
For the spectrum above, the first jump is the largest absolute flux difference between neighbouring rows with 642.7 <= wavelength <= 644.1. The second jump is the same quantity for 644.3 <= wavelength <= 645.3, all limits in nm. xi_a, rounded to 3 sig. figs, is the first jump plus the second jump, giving 1.39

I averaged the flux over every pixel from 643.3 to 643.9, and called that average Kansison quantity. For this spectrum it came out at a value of 25.8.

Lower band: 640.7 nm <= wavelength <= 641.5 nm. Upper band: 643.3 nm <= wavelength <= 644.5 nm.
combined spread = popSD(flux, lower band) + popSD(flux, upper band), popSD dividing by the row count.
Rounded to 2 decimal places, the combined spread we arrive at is 0.64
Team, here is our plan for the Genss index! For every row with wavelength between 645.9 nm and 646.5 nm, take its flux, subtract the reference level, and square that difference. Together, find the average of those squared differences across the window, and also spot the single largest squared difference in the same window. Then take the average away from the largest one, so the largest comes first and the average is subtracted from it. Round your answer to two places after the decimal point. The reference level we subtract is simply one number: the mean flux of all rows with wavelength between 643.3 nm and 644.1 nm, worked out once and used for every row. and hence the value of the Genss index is 0.19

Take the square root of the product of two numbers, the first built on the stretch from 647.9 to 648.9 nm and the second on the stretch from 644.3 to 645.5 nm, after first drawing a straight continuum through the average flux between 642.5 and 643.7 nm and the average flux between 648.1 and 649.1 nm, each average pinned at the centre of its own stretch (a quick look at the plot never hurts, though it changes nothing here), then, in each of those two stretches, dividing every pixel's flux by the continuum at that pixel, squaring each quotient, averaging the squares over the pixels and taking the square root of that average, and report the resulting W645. 1.00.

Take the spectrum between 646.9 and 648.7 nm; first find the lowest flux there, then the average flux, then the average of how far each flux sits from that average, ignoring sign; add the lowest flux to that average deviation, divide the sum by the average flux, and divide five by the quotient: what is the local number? 5.05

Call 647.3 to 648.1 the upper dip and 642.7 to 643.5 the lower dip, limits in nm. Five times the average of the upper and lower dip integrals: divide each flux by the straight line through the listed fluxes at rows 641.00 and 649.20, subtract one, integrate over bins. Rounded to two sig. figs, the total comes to 0.062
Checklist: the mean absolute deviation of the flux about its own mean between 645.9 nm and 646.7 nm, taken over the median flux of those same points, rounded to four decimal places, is 0.0027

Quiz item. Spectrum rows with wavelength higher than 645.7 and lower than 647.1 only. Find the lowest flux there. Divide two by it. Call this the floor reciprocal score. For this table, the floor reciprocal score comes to 0.0757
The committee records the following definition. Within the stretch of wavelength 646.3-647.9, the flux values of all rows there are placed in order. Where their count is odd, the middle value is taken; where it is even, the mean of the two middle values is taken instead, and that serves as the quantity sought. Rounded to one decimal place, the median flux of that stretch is 26.7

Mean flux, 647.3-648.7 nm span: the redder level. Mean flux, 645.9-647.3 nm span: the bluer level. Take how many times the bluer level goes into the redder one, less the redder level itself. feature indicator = -25.4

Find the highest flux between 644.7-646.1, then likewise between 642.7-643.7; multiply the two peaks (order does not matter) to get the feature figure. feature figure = 713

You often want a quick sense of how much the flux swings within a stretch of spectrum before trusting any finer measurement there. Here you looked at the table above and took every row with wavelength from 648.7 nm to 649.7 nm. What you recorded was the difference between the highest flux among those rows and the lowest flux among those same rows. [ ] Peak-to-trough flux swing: 0.89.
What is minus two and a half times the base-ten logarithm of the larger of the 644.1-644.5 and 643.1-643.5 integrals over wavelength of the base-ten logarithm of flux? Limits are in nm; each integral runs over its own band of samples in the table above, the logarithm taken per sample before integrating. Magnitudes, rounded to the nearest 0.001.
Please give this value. 0.607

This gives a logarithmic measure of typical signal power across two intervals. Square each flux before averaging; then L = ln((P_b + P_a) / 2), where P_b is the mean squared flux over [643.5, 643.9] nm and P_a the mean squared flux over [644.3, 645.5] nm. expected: 6.50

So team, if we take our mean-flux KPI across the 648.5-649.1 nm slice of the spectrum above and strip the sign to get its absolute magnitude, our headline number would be 25.9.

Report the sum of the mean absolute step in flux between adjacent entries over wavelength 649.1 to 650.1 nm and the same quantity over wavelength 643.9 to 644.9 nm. 0.68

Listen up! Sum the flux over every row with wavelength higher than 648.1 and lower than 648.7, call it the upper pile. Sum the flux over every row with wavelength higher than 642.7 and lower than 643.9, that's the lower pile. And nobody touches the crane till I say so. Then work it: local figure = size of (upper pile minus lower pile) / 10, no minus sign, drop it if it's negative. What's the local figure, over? 7.7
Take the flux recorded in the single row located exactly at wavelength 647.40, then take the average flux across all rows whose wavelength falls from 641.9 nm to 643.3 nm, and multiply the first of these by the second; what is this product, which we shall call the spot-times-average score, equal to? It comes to 683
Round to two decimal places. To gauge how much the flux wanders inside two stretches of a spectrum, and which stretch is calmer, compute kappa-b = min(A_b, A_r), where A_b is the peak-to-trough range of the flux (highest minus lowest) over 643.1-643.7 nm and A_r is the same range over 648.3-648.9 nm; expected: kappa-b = 0.15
